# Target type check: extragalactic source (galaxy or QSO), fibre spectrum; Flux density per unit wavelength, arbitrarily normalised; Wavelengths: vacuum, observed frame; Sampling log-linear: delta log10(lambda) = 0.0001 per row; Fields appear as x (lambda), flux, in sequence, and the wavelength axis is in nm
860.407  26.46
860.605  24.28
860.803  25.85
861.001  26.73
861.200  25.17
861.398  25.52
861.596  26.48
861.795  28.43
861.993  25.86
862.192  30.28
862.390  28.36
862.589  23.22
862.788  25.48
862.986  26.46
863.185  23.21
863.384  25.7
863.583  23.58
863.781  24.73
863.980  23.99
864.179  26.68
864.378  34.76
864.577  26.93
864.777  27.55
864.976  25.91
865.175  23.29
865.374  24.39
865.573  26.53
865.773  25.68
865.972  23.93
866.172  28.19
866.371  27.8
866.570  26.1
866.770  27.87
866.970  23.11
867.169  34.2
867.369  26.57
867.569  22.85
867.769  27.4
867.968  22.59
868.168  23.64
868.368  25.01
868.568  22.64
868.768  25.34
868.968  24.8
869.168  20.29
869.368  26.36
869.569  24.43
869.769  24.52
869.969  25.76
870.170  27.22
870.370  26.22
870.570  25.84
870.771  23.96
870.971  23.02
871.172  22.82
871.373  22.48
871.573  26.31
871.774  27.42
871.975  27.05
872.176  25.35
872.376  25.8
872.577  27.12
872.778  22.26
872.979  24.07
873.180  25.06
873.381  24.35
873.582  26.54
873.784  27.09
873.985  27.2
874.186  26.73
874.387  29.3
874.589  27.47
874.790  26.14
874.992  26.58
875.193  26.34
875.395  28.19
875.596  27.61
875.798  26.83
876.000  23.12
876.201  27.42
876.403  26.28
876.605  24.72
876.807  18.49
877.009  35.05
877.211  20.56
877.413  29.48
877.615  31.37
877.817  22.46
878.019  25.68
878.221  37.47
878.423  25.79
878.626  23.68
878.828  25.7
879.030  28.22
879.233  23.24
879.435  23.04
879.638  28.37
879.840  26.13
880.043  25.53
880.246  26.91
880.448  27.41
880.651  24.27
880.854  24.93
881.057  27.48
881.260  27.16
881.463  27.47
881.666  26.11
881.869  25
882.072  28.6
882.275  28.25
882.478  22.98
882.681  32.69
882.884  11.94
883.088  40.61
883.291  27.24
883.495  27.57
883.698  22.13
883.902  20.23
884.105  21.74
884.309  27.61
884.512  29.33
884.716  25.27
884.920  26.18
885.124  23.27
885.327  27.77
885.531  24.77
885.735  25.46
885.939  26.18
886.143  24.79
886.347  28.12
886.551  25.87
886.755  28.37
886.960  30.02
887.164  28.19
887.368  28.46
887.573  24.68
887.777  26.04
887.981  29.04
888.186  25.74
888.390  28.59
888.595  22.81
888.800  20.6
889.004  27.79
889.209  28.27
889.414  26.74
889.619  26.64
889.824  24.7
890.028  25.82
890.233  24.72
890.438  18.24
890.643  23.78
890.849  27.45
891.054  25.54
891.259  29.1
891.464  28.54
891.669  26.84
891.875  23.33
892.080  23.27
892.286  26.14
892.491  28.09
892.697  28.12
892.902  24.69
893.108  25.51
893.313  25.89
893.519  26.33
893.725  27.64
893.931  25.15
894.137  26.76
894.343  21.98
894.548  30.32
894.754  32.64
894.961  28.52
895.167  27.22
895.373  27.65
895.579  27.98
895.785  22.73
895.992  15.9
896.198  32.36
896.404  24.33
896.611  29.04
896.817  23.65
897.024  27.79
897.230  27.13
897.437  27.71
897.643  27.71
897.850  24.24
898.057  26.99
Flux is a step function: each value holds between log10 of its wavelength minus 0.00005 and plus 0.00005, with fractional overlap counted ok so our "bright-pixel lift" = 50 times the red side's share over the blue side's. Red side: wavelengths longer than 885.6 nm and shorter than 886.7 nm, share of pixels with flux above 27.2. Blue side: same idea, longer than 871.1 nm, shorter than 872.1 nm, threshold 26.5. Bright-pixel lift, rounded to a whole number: 25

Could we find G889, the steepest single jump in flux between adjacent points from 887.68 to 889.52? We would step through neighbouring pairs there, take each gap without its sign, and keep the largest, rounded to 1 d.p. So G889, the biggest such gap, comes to 7.2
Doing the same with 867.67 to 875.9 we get 6.1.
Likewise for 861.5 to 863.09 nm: 5.1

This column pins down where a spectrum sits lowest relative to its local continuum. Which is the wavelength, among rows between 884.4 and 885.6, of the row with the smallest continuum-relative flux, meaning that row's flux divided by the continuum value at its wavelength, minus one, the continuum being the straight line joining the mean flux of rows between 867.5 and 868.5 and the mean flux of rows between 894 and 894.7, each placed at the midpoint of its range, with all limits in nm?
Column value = 885.124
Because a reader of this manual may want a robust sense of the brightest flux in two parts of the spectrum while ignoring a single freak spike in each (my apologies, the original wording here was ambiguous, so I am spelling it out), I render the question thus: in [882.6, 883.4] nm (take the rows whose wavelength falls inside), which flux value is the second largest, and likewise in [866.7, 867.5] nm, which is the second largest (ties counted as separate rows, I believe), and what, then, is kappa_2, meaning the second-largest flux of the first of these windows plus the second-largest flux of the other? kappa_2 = 60.6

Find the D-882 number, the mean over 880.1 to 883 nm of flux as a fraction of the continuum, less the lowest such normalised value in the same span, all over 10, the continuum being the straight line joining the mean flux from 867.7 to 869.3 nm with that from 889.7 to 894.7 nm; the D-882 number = 0.056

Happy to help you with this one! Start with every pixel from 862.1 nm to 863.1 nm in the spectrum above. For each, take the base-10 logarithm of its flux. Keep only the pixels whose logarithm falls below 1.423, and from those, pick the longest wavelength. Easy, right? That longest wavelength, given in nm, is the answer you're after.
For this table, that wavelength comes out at 862.986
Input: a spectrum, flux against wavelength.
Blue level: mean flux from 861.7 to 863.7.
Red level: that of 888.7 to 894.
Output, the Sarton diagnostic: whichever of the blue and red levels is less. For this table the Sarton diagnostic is 25.7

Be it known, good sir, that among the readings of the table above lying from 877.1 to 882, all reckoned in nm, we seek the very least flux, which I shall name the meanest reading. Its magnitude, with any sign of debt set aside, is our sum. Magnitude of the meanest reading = 20.6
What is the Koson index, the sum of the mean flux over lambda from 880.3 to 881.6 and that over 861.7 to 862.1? 53.6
